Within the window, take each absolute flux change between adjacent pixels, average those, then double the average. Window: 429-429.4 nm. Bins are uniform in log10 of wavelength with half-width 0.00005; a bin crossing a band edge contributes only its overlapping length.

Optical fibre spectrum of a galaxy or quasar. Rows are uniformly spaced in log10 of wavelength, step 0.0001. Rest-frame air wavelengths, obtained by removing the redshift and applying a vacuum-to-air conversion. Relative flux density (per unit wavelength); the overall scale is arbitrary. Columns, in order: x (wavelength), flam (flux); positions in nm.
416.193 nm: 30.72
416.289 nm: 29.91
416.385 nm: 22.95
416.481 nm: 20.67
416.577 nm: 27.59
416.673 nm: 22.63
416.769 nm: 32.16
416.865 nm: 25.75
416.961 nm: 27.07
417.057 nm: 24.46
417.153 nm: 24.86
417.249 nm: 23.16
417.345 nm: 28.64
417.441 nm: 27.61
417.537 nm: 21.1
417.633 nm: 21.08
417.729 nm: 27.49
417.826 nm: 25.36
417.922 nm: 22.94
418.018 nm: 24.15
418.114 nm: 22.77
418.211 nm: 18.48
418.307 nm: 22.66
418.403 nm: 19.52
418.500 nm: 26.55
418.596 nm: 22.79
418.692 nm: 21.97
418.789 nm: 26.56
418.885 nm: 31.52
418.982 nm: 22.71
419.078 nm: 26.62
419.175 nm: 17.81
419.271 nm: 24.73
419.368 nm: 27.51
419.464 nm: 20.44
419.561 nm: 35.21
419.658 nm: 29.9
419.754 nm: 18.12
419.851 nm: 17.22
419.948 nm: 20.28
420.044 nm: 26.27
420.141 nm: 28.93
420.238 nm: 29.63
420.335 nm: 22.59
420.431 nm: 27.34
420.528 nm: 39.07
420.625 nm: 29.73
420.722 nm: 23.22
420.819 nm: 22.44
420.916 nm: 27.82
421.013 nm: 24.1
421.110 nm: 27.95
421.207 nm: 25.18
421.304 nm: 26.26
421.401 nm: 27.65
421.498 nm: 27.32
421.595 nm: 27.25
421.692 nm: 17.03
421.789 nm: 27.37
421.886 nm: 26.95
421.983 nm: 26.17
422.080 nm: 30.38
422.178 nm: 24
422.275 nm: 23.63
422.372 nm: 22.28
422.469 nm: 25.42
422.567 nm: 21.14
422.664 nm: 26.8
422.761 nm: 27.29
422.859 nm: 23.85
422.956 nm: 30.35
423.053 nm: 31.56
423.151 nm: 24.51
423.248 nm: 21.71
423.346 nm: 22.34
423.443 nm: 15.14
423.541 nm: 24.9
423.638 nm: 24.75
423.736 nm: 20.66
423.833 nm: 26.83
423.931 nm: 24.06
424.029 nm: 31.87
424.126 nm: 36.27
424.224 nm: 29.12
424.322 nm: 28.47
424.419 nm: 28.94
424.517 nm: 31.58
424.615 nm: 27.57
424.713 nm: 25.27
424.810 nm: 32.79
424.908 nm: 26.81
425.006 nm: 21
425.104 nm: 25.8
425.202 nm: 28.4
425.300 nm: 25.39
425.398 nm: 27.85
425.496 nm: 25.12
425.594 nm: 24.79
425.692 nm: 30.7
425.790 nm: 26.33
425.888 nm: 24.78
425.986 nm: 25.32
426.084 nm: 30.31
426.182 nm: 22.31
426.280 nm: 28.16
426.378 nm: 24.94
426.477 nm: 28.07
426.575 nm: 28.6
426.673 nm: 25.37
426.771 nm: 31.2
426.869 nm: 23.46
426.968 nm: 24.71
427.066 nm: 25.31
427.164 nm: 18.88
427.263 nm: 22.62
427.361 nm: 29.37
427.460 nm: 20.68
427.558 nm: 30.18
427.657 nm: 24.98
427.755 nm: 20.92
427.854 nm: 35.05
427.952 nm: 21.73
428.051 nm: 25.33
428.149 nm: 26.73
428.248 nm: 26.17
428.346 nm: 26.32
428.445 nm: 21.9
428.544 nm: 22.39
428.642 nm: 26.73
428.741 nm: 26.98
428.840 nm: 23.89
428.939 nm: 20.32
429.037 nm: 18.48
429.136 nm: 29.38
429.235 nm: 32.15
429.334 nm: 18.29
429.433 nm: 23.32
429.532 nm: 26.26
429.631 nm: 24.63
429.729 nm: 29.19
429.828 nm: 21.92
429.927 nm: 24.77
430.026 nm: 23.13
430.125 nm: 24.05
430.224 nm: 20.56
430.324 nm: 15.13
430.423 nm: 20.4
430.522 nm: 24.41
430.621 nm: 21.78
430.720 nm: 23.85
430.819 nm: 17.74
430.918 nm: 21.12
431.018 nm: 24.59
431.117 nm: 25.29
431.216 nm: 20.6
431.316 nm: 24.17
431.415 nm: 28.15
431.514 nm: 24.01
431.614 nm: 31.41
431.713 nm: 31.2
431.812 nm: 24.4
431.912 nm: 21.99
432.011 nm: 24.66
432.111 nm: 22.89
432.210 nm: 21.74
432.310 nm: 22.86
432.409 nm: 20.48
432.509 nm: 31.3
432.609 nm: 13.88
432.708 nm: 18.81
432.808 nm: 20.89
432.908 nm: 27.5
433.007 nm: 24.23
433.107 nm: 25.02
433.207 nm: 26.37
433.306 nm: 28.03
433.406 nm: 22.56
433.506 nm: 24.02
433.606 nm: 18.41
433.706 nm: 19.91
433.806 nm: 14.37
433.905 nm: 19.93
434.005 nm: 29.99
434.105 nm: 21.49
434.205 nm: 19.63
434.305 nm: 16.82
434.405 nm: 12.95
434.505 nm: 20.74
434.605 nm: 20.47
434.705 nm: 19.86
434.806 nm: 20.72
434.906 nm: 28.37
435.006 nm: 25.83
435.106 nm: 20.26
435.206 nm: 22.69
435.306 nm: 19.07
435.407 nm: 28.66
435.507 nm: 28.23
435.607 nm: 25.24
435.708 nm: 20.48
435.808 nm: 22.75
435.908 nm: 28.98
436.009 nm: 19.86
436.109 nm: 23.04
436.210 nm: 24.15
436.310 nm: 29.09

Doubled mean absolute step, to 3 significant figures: 18.4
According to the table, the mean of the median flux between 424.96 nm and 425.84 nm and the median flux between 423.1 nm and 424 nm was 24.9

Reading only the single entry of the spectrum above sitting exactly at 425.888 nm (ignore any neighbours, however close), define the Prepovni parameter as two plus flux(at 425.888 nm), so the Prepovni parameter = 27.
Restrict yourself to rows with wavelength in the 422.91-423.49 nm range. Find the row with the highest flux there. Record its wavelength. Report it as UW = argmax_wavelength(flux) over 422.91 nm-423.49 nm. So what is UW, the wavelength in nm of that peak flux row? 423.053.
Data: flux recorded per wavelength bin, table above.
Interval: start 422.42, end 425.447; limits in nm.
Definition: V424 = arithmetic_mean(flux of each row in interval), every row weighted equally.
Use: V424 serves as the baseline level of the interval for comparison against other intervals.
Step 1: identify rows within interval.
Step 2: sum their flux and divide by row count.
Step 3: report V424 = 26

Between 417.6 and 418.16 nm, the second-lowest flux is 22.77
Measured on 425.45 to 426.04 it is 24.79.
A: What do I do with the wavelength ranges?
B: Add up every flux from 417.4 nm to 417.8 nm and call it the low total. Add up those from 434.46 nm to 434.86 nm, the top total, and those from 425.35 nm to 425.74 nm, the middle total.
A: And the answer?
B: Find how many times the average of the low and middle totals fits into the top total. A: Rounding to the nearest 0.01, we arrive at 0.80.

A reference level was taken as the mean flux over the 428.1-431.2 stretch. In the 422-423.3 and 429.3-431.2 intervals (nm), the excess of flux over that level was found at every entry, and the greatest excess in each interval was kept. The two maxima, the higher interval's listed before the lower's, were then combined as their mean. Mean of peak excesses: 6.8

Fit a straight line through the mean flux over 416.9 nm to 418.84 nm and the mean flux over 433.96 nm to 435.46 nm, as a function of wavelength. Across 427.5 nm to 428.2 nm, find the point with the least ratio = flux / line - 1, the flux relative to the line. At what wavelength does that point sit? 427.755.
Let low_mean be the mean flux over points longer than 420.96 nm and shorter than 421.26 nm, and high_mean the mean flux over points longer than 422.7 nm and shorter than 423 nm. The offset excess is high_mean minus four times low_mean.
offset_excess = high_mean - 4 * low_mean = -76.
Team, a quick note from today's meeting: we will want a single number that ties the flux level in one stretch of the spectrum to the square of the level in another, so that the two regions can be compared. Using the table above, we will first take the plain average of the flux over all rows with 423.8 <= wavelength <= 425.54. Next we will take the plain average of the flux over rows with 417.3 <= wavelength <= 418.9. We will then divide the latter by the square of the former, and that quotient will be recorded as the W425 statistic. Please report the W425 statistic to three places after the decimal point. 0.031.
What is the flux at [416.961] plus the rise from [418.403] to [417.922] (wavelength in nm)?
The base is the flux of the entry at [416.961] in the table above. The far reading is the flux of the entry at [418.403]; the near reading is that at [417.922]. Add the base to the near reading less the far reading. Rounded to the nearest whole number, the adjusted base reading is 30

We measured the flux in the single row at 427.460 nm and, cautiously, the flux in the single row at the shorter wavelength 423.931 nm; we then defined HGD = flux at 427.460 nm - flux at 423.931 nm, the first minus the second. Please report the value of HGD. -3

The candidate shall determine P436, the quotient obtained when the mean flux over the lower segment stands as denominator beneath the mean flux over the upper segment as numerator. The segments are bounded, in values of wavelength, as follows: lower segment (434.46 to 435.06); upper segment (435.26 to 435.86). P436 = 1.06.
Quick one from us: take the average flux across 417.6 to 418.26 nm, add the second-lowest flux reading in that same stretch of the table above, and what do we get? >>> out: 44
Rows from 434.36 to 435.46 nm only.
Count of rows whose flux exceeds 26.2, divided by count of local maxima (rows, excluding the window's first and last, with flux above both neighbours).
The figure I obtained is 0.7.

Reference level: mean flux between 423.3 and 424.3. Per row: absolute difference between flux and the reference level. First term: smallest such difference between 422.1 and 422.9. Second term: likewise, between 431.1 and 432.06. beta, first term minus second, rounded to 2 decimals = -0.13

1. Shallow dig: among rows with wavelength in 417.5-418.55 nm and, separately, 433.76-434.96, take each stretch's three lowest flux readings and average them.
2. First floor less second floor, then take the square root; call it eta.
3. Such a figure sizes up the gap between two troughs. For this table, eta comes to 2.2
